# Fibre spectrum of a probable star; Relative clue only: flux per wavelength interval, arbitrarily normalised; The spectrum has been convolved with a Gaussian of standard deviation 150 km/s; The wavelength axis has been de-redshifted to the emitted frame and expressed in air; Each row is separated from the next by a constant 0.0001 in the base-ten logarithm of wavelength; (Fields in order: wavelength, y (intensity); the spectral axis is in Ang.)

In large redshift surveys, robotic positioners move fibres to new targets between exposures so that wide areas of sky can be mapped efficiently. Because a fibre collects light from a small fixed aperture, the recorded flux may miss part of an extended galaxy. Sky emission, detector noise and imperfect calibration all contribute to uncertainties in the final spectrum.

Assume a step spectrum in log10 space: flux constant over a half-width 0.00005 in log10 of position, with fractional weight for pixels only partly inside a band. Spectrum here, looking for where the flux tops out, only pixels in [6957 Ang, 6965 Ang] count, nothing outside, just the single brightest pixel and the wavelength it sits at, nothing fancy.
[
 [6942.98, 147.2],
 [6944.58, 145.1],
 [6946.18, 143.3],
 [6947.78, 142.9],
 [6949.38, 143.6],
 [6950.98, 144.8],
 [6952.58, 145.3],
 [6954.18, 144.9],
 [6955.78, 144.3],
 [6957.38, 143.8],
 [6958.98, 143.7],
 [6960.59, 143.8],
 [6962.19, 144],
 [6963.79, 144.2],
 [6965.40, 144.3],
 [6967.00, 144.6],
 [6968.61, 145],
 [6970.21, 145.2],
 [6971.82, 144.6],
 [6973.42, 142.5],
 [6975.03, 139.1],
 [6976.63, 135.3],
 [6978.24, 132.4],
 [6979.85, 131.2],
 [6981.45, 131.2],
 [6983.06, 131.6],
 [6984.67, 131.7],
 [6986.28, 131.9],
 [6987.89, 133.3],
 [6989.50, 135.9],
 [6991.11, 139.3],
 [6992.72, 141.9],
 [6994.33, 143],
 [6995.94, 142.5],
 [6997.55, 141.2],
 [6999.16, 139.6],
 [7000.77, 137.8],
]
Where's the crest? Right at 6963.79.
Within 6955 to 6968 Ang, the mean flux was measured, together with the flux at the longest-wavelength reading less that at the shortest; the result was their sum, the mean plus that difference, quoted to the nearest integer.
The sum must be 144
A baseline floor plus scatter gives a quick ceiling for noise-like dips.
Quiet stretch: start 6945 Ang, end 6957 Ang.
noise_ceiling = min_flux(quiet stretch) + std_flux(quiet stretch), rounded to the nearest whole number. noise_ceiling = 144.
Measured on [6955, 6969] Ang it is 144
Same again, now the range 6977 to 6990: 133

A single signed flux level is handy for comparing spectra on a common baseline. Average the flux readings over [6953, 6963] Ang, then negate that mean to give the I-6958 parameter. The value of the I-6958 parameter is -144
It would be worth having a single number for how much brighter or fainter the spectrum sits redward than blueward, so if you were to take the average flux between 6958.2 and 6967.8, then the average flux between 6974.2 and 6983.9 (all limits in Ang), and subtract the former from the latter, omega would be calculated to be -10.6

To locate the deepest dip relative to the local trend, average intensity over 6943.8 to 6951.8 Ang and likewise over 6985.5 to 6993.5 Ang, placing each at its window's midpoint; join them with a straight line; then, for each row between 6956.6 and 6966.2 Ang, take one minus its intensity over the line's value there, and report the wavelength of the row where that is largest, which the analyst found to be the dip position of 6957.38 Ang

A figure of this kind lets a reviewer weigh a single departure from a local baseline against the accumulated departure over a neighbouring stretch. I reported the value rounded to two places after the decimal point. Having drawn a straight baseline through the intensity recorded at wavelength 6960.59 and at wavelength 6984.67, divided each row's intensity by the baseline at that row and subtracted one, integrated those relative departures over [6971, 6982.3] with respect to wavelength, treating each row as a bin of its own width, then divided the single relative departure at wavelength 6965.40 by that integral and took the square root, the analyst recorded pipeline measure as 0.55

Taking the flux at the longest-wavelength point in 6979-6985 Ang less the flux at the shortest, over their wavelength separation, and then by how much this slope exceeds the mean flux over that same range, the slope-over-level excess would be -131.3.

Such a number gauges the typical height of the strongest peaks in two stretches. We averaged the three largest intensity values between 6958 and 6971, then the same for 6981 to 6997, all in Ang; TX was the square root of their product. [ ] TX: 144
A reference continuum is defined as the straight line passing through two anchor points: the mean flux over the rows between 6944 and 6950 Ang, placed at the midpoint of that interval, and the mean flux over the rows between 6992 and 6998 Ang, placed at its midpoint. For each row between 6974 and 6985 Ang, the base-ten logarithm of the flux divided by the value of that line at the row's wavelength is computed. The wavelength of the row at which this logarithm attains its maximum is 6975.03 Ang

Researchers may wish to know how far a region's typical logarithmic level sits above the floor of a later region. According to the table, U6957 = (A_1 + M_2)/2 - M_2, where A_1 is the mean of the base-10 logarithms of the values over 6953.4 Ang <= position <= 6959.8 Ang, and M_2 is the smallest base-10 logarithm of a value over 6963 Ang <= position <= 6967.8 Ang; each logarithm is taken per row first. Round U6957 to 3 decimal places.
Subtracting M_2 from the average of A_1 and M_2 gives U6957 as 0.000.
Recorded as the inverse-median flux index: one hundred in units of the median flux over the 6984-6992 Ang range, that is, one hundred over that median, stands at 0.750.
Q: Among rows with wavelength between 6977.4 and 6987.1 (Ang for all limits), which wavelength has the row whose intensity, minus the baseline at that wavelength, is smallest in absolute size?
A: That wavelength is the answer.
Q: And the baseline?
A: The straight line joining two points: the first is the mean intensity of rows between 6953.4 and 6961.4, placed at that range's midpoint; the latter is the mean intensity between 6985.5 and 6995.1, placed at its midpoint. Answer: 6986.28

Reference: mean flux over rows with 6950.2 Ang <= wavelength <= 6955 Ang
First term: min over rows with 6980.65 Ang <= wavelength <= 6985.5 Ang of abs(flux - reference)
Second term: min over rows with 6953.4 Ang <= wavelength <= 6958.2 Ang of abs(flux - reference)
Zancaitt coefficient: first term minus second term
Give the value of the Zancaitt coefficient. 13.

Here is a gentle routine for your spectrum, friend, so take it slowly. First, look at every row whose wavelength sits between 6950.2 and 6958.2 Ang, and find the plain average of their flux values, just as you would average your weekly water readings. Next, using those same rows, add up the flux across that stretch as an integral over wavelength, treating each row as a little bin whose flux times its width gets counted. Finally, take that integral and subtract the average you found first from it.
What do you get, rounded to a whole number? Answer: 1013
